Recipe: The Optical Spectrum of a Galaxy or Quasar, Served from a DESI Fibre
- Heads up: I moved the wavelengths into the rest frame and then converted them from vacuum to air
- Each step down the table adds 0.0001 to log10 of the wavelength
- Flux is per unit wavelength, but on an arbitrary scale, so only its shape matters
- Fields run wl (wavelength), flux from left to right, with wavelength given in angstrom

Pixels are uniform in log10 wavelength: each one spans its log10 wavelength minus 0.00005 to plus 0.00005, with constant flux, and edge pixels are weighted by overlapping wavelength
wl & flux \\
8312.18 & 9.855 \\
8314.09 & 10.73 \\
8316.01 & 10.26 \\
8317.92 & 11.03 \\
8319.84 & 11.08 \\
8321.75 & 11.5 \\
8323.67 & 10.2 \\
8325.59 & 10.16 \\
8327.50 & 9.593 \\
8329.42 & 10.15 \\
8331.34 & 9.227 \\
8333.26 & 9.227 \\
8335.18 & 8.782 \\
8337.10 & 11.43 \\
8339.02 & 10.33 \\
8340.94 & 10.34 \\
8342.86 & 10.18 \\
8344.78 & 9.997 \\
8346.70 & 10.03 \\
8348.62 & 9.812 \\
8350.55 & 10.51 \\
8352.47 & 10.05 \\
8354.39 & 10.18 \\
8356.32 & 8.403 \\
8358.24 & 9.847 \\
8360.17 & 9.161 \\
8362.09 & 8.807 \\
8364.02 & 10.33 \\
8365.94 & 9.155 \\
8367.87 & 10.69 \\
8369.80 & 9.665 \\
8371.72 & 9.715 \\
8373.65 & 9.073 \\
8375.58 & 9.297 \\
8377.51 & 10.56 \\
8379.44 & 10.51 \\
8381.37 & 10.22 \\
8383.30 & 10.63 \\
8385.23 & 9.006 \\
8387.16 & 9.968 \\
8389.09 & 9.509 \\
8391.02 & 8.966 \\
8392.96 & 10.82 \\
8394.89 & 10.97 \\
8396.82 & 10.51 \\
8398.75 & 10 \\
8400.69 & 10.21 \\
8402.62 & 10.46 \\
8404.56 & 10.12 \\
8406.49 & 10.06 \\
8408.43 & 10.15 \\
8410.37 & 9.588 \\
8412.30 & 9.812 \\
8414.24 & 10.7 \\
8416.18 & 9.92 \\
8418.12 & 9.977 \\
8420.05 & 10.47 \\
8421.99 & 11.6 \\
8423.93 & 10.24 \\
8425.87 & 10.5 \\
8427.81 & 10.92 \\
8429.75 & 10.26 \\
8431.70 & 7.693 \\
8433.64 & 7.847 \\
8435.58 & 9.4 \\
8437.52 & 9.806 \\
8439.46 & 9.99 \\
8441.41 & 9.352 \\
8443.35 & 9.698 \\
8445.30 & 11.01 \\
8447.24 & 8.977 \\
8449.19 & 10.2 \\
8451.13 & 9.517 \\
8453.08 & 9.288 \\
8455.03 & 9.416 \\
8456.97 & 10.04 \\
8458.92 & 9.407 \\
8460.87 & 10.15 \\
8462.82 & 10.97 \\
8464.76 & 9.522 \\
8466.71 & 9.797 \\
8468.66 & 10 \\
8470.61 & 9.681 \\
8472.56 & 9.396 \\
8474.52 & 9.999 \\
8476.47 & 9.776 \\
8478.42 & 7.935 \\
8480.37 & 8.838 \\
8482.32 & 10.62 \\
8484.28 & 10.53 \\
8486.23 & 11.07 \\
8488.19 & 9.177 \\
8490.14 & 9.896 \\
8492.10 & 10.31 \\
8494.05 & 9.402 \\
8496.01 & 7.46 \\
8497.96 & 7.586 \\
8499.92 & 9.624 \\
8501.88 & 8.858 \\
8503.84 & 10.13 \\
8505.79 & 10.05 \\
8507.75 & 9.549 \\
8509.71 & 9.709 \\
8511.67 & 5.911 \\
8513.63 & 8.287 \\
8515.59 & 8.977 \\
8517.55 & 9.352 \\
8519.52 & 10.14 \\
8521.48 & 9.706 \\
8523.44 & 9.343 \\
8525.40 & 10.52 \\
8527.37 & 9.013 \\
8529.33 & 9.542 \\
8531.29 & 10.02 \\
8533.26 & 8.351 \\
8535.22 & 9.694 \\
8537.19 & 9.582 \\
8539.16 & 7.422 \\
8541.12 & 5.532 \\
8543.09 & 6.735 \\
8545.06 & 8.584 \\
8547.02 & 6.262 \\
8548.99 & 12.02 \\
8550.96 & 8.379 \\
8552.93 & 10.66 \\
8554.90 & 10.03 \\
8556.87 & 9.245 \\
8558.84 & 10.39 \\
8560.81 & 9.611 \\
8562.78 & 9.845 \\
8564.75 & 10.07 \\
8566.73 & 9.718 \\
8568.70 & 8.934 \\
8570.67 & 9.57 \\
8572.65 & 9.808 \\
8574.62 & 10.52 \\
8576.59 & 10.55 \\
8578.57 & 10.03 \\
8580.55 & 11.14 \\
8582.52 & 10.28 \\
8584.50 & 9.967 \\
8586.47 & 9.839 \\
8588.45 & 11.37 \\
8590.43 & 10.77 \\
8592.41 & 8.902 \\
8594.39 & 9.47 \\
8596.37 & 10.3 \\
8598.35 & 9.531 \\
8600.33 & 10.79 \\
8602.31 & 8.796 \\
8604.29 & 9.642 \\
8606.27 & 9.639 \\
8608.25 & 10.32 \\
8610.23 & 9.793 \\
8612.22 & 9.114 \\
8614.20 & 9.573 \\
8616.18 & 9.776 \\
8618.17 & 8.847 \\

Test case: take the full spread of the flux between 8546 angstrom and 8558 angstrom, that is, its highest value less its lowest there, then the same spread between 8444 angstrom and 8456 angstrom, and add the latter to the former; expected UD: 7.8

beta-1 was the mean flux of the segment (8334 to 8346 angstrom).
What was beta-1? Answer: 10.2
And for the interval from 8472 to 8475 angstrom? 9.7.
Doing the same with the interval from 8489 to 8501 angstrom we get 9.0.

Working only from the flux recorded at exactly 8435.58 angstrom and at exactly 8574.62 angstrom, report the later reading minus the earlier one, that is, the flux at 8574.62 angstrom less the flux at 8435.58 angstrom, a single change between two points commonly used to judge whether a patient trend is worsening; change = 1.1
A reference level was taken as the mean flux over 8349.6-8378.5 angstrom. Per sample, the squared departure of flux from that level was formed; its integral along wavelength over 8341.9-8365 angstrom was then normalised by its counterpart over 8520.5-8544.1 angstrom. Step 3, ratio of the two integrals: 0.13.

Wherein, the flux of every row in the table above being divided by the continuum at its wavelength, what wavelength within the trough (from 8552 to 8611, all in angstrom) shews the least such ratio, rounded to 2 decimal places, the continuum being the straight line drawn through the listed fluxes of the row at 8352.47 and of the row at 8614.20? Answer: 8602.31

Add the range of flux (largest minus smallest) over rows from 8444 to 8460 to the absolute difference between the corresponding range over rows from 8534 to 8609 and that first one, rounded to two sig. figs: 6.5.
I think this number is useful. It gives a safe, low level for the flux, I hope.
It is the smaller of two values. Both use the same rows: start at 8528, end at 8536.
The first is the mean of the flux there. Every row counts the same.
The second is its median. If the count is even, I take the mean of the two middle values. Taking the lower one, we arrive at 9.4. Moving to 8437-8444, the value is 9.7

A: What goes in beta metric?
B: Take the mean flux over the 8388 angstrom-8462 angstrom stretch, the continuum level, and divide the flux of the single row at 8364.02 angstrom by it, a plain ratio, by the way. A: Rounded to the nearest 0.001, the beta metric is 1.040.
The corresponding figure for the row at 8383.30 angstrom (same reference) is 1.070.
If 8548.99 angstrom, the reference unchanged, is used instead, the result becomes 1.210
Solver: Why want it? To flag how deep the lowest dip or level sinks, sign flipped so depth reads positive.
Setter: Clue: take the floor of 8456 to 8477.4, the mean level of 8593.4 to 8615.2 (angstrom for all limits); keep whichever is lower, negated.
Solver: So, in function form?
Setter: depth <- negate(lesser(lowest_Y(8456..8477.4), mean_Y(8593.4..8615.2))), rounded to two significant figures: -9.4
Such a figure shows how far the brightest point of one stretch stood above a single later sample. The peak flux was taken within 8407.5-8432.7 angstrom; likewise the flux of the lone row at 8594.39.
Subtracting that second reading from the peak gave 2.1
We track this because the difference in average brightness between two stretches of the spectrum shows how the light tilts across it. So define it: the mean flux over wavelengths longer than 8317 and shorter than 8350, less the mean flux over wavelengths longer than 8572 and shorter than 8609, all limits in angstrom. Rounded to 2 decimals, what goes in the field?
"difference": 0.09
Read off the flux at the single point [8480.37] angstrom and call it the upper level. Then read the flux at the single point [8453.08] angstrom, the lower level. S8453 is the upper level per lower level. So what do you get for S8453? 0.95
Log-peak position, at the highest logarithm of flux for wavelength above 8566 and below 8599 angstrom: 8588.45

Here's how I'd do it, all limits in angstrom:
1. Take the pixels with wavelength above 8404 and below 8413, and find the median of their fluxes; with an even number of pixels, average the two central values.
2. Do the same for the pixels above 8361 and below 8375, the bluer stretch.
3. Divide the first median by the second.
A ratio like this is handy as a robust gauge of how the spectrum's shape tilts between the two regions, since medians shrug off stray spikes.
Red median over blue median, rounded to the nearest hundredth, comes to 1.04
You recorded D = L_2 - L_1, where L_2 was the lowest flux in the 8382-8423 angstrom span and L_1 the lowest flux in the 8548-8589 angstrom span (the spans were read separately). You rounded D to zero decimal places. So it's 1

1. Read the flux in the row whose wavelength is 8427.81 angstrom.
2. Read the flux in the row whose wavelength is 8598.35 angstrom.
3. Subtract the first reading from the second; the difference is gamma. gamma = -1.4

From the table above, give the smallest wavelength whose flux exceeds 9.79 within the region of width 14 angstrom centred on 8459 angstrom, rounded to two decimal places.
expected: 8456.97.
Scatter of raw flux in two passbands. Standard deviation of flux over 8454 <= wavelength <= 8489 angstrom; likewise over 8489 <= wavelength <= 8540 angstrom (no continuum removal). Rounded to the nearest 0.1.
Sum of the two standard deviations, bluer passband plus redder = 1.8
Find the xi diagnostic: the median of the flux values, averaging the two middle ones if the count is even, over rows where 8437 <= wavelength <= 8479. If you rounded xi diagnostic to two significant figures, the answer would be 9.7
